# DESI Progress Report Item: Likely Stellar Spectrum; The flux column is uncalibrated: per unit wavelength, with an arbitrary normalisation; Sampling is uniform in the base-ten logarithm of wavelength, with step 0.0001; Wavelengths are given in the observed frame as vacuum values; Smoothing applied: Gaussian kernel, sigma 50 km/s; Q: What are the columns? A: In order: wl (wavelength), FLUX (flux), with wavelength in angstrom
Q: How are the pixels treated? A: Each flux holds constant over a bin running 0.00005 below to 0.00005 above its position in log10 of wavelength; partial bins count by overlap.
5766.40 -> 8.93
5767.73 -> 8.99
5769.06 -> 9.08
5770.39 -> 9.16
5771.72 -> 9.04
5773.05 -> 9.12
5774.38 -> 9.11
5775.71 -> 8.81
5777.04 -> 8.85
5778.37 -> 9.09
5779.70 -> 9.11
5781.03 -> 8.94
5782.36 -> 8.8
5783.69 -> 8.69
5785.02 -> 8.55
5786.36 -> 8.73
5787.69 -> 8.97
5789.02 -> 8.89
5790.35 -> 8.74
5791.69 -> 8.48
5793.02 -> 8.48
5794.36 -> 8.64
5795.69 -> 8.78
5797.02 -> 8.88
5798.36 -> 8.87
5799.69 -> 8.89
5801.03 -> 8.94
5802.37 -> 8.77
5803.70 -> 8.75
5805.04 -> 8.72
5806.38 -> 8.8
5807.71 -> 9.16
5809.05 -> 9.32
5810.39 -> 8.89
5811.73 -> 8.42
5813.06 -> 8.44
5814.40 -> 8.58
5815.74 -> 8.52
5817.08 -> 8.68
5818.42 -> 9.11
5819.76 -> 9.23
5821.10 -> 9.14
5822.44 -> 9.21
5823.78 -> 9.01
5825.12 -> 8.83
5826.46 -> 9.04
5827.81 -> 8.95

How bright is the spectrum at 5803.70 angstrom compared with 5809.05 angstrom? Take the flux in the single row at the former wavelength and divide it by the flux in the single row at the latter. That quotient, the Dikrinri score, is 0.94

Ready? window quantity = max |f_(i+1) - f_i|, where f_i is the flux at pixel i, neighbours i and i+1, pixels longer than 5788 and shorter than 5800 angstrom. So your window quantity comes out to 0.26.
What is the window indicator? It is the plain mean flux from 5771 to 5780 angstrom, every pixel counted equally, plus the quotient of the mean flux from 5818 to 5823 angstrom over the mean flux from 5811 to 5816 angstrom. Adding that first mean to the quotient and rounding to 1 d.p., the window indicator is 10.1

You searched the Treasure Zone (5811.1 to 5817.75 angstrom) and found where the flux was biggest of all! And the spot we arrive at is 5817.08 angstrom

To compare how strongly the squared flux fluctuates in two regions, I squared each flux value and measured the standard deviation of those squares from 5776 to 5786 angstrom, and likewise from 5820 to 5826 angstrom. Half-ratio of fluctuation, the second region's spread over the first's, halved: 0.4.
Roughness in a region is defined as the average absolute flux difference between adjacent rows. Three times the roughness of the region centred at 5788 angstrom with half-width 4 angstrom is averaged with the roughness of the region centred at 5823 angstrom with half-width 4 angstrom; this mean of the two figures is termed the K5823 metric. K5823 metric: 0.35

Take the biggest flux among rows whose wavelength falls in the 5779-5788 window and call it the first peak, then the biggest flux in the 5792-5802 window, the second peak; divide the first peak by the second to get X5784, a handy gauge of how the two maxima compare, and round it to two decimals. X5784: 1.02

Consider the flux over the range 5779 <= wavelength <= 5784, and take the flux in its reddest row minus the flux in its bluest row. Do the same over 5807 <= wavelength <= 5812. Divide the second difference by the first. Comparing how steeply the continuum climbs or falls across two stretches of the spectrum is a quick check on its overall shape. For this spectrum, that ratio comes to 1.8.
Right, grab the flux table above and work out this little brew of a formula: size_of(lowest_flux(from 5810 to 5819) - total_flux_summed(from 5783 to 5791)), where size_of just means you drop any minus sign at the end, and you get 44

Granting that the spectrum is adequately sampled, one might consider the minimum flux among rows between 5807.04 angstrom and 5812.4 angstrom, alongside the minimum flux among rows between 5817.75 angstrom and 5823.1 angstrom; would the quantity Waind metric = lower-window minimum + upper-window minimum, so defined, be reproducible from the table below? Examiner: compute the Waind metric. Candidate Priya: 17.53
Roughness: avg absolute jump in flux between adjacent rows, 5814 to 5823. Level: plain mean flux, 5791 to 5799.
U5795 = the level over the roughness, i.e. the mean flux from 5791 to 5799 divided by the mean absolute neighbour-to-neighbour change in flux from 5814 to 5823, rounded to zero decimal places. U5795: 56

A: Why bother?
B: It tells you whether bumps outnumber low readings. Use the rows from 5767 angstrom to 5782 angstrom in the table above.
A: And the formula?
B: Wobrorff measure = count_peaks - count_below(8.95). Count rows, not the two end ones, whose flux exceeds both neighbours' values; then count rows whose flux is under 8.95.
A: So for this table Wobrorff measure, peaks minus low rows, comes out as 0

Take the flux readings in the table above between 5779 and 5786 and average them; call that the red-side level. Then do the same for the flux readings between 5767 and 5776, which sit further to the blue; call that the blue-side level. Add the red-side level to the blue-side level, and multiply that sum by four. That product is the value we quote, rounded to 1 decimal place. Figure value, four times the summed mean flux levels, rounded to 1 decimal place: 71.4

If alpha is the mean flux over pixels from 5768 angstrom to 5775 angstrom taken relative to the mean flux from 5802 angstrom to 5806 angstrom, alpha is 1.04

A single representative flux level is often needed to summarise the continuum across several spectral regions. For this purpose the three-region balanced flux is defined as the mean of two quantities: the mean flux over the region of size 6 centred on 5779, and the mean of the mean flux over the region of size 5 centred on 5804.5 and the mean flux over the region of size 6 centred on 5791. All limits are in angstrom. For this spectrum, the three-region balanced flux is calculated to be 8.85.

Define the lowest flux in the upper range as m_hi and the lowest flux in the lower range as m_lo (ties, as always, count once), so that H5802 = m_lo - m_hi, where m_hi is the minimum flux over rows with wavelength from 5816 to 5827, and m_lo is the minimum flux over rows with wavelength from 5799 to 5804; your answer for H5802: 0.07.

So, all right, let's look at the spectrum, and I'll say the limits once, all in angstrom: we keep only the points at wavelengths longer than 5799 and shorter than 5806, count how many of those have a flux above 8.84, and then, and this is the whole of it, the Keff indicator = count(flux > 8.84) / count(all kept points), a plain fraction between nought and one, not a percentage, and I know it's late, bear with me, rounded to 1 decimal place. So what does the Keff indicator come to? 0.4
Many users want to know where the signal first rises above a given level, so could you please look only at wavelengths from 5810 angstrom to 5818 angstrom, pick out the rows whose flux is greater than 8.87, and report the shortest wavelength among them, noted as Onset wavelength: 5810.39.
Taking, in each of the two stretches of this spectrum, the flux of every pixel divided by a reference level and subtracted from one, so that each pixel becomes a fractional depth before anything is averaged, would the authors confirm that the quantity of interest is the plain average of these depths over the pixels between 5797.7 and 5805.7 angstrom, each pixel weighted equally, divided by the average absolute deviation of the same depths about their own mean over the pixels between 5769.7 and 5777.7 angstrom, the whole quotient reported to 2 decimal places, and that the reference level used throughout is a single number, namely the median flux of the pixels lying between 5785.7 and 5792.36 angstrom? -0.68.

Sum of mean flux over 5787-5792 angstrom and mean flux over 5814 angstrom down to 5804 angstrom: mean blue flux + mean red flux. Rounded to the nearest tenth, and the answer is 17.6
